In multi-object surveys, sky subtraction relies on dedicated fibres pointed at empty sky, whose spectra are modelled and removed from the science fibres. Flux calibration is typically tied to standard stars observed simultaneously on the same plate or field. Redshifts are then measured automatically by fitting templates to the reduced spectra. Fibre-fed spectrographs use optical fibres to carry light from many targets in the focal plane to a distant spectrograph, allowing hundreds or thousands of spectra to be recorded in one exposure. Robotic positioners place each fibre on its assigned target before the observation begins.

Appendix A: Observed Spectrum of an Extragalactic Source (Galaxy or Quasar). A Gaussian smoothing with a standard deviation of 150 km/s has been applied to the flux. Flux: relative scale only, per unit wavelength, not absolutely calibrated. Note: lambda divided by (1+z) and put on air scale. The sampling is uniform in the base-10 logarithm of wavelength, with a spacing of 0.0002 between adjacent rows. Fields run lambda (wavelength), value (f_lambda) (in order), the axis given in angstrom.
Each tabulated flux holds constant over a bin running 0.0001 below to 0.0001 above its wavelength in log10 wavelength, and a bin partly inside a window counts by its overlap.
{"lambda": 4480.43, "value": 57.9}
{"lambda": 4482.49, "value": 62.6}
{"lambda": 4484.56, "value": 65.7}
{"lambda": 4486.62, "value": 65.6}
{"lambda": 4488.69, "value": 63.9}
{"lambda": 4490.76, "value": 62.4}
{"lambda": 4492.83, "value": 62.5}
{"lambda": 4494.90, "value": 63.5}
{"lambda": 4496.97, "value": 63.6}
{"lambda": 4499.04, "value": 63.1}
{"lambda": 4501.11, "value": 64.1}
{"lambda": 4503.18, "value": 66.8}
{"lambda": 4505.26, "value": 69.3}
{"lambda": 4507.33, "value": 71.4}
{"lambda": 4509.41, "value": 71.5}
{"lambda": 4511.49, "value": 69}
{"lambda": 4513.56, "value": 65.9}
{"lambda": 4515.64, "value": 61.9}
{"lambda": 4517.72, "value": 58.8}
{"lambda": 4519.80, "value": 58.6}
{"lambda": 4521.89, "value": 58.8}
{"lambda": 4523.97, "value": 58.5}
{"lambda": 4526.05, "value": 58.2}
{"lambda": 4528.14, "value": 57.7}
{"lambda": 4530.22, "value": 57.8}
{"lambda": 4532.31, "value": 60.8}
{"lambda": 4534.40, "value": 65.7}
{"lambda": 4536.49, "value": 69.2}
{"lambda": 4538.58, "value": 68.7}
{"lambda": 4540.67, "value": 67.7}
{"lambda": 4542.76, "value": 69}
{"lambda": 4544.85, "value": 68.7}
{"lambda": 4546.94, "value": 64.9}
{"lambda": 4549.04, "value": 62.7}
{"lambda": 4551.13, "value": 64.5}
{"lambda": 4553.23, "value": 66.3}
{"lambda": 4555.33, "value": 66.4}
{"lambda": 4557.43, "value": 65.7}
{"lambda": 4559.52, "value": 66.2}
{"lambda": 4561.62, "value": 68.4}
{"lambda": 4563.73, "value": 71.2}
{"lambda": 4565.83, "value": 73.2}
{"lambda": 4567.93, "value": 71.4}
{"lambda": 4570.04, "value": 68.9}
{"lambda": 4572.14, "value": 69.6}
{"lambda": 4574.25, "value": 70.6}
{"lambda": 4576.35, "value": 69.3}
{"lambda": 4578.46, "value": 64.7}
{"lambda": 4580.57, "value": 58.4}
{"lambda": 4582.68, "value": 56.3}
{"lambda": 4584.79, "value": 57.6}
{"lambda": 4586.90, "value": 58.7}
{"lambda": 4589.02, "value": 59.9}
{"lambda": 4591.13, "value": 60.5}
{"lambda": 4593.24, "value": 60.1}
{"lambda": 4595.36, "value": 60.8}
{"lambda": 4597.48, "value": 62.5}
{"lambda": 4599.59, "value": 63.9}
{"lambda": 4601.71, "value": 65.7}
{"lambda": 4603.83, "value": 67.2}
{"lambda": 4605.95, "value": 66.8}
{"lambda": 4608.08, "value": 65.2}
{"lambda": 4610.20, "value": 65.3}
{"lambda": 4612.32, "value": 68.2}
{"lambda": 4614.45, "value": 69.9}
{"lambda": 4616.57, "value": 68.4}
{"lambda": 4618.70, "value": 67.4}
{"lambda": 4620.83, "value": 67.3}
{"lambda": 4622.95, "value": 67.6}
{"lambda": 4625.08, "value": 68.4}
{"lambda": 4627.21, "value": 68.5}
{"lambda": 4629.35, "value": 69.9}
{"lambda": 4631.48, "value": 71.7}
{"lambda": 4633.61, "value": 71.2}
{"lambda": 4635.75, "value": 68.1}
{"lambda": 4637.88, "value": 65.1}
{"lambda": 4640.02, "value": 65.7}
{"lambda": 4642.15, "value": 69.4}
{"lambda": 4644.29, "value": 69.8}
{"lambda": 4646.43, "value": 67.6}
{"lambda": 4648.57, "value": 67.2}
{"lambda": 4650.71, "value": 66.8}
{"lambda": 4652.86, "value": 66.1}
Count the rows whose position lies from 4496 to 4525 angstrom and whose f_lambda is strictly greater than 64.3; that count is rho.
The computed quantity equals 6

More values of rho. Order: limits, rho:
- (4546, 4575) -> 13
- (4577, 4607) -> 4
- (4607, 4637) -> 14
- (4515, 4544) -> 5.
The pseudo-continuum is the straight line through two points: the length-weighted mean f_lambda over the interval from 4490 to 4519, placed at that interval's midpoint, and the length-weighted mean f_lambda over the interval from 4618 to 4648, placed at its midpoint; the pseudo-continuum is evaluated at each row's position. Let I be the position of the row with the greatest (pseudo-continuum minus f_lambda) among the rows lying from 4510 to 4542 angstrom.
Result 4528.14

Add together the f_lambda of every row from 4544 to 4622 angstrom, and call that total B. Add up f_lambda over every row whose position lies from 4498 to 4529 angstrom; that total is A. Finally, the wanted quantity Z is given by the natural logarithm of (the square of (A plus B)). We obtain 16.2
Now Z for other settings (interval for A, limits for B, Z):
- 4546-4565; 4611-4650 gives 15.0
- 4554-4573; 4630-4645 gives 14.0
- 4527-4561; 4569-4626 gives 15.9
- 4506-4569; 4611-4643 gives 16.0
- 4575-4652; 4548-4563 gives 15.9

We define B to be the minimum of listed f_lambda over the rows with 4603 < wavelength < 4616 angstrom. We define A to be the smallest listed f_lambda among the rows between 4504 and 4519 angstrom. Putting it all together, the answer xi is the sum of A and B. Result 124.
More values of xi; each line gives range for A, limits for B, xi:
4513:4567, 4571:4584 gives 114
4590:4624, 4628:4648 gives 125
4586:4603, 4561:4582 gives 117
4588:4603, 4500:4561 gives 118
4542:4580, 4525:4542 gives 120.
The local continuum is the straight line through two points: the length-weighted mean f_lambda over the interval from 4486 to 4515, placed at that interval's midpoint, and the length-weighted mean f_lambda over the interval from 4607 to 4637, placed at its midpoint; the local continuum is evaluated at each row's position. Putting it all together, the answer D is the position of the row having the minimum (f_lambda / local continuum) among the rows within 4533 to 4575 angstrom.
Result 4549.04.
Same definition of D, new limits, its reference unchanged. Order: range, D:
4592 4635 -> 4593.24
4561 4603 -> 4582.68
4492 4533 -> 4528.14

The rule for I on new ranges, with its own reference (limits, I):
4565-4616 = 4582.68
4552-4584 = 4582.68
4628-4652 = 4637.88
